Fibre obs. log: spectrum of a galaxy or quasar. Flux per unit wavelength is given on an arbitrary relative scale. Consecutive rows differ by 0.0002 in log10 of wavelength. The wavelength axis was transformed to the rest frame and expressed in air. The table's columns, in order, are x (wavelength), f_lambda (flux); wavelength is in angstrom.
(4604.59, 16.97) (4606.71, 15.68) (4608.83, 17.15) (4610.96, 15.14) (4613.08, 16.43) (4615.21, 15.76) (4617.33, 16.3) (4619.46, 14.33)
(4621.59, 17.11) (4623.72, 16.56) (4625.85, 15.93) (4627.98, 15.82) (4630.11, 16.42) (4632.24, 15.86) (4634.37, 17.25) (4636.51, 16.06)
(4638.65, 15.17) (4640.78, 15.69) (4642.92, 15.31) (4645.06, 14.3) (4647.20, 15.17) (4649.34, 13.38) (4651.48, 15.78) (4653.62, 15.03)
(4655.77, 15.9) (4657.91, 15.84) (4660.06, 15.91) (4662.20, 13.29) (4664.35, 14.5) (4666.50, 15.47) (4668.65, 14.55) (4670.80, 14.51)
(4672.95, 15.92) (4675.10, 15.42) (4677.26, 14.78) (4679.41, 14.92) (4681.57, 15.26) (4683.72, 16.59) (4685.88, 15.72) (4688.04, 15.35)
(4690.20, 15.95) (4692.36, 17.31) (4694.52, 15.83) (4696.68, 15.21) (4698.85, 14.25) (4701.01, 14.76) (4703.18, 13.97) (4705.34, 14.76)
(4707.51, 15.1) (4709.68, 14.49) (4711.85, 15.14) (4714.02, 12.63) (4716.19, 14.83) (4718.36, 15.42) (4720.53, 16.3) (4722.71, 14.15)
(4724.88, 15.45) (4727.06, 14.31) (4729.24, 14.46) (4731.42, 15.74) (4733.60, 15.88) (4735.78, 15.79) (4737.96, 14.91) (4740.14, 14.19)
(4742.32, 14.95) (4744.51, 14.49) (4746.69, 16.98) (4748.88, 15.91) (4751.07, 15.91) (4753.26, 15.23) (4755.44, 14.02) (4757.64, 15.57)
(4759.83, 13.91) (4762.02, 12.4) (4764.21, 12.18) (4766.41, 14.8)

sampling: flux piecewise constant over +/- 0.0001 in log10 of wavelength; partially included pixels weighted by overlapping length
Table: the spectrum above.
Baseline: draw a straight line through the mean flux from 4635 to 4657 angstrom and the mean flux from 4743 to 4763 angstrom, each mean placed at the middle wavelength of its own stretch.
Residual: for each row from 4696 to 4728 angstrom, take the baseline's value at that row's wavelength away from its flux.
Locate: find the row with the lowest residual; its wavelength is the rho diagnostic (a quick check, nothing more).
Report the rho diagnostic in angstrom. 4714.02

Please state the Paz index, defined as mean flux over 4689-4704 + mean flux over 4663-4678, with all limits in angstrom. 30.3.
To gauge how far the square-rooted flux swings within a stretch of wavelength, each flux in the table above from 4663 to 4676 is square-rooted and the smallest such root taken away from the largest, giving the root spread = 0.18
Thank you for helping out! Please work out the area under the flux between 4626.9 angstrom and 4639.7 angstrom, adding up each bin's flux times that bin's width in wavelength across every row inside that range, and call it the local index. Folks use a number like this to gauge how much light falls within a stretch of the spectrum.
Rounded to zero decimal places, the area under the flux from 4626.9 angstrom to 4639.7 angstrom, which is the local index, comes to 206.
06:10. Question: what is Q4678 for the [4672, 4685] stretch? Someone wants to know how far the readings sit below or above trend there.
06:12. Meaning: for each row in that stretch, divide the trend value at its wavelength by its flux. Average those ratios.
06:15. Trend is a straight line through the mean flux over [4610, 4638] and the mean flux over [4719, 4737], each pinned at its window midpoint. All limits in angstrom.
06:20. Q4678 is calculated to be 1.01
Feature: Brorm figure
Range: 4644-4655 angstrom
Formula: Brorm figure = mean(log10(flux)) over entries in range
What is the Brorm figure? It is 1.168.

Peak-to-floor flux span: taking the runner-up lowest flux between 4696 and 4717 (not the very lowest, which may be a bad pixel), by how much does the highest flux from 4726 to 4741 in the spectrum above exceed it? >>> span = 1.9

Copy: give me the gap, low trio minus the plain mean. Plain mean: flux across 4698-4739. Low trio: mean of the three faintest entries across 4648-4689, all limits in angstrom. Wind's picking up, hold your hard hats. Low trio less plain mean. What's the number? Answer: -1.14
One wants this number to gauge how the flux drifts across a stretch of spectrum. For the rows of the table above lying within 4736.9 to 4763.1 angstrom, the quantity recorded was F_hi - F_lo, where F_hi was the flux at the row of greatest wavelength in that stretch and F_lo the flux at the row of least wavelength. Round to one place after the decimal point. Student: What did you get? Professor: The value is -2.5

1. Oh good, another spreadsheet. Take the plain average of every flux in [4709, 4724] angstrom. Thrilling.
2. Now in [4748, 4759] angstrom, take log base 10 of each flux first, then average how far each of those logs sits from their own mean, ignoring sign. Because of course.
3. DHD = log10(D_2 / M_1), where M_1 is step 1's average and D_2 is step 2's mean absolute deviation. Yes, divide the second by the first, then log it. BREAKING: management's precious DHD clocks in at -2.96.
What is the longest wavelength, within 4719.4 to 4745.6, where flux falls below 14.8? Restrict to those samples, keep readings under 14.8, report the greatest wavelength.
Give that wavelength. 4744.51 angstrom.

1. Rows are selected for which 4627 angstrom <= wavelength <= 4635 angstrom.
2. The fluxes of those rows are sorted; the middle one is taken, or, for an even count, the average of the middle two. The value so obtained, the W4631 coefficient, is 16.1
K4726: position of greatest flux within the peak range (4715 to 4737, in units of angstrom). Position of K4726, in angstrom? 4720.53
